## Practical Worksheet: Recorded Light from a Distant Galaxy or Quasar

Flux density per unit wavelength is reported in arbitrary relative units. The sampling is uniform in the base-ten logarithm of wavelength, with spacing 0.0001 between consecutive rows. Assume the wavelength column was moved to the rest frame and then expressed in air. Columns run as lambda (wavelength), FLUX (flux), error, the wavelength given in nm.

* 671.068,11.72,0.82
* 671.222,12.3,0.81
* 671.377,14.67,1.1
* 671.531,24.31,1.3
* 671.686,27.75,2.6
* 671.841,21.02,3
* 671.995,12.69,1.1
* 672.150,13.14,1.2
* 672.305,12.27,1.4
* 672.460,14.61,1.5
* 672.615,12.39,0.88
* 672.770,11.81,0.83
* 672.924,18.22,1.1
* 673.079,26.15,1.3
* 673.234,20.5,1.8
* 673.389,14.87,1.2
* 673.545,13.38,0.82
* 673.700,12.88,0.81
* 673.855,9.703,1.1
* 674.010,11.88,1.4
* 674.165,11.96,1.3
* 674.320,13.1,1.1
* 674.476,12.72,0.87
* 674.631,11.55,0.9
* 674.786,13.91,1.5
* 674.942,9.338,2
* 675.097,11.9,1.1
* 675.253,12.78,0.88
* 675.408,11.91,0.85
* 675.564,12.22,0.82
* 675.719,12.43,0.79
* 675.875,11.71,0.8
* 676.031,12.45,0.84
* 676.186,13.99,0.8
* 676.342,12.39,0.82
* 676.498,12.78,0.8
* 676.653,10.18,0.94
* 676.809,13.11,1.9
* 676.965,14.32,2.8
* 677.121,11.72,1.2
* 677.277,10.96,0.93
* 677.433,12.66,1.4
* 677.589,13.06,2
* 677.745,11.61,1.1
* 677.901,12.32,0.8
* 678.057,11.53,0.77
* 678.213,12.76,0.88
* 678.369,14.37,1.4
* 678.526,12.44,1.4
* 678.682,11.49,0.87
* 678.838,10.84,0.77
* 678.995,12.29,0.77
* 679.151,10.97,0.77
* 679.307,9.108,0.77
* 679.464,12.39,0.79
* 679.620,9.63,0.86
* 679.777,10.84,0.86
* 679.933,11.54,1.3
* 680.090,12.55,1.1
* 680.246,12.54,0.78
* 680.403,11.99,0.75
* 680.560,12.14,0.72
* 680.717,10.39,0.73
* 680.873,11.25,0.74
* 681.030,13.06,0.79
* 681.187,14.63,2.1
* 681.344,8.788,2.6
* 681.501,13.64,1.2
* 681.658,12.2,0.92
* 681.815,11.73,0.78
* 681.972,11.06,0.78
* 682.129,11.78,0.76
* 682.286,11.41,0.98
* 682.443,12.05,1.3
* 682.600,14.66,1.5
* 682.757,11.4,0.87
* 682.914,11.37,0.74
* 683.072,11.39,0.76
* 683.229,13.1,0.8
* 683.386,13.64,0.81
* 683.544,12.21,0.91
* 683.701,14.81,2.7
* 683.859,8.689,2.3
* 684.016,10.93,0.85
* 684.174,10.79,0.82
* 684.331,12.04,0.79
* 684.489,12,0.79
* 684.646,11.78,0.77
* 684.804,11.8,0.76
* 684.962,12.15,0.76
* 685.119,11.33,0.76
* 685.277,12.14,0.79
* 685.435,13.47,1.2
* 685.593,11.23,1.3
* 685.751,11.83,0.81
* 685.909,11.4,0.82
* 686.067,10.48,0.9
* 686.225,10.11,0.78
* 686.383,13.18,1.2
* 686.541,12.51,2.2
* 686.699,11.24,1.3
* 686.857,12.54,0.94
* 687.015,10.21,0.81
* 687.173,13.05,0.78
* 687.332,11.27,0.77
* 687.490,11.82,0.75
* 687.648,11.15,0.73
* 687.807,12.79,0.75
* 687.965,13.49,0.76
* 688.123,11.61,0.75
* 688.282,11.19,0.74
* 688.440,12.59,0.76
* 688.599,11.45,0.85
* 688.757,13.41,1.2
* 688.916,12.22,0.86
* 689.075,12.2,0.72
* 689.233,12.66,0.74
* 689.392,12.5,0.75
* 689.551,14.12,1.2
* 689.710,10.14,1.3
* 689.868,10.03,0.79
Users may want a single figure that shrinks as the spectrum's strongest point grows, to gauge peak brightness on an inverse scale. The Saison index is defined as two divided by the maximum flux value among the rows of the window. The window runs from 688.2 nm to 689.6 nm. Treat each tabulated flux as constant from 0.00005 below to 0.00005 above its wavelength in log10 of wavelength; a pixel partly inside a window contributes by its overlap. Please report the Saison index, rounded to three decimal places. 0.142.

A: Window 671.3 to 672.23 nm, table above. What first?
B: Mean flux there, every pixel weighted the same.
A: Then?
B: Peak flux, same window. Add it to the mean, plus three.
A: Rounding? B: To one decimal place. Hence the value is 49.7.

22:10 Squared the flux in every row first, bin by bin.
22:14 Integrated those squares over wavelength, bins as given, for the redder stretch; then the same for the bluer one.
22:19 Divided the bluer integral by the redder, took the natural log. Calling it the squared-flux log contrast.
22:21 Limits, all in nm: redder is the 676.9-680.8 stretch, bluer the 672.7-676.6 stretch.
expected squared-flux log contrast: 0.30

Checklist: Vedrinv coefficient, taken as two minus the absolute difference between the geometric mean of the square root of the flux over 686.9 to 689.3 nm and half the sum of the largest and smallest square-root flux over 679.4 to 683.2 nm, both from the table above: 1.93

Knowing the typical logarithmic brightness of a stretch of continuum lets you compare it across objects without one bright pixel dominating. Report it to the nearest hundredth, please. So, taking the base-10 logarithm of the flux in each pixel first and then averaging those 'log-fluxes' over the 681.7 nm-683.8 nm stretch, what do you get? 1.09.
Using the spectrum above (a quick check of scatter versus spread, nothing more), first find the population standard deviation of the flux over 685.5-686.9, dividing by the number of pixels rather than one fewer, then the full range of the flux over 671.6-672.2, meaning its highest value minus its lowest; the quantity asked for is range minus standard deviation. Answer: 14.1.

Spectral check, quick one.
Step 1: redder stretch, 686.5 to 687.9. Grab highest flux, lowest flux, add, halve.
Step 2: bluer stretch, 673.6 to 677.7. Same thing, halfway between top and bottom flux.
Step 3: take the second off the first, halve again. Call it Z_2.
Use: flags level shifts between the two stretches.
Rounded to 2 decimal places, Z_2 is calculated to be -0.10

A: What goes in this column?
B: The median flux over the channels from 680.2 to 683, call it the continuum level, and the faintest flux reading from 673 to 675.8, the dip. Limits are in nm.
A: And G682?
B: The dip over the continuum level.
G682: 0.79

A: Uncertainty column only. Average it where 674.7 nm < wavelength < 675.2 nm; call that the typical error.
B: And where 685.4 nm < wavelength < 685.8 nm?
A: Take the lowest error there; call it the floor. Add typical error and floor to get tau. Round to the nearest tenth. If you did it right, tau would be 2.3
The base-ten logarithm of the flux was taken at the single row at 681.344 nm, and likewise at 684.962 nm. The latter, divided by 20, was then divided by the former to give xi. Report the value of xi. 0.0575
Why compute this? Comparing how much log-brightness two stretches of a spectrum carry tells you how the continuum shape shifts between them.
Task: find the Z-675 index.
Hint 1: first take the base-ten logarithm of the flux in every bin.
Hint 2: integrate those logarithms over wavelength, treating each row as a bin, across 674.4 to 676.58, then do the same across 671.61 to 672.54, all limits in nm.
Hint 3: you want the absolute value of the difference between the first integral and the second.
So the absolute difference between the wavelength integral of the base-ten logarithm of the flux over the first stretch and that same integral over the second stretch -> 1.25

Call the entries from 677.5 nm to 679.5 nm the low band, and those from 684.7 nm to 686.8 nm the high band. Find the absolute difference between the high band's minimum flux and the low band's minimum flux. 1.0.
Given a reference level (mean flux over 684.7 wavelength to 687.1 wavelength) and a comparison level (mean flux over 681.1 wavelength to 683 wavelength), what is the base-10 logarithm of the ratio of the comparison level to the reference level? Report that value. 0.013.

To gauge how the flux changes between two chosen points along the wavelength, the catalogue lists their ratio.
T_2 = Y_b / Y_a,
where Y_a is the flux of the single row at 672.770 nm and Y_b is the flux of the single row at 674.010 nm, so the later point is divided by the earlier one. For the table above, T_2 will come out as 1.0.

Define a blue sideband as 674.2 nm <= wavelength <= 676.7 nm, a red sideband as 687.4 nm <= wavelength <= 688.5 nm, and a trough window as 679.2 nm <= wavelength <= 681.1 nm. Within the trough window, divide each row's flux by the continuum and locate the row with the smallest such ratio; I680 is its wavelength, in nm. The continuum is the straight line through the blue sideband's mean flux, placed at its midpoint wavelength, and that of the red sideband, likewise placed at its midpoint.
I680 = 679.307 nm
